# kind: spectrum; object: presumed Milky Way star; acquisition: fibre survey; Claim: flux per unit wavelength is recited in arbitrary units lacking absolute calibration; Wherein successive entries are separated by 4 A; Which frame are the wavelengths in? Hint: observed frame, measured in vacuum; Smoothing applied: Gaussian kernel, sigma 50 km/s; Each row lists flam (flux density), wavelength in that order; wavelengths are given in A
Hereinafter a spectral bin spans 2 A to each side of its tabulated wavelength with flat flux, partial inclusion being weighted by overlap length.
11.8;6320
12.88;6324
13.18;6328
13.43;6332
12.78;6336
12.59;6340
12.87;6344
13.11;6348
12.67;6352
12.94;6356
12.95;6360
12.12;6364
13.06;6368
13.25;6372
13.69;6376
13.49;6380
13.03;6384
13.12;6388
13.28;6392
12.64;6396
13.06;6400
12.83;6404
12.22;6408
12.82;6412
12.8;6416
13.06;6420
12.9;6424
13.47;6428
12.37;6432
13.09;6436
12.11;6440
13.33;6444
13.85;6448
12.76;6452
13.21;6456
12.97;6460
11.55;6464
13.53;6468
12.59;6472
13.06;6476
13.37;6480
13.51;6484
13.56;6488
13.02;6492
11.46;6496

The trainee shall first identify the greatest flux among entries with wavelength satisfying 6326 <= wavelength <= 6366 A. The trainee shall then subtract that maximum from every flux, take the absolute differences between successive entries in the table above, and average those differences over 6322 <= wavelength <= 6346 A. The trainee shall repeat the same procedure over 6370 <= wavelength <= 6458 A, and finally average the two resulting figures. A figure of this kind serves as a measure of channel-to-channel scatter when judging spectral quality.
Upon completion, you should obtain 0.43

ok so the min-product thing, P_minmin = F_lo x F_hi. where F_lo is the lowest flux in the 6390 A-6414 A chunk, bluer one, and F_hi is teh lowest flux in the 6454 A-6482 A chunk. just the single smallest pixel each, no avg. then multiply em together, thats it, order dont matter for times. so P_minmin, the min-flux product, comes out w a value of 141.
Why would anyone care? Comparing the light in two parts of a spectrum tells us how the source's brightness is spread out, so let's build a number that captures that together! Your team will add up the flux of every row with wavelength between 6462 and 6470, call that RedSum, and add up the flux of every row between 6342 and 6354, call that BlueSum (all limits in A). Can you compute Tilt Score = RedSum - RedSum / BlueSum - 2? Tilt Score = 22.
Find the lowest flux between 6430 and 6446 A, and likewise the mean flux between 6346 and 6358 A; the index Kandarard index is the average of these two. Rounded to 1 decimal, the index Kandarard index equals 12.5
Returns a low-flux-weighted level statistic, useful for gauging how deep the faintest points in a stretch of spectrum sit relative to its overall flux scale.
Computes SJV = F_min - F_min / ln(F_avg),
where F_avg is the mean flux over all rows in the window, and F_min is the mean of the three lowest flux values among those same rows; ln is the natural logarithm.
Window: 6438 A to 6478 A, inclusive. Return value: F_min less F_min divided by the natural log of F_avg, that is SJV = 7.36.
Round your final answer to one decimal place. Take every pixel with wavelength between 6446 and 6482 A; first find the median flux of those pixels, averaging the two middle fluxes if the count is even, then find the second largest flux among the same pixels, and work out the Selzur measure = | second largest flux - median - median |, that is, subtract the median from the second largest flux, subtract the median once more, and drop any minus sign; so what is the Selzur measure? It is 12.6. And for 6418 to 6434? 12.9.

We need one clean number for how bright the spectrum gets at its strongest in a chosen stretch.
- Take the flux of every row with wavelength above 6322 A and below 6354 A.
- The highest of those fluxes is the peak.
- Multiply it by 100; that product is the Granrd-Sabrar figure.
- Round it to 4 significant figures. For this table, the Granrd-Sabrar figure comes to 1343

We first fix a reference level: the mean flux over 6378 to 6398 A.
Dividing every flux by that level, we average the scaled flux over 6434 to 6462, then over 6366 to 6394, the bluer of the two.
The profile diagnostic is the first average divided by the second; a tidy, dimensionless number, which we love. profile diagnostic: 0.98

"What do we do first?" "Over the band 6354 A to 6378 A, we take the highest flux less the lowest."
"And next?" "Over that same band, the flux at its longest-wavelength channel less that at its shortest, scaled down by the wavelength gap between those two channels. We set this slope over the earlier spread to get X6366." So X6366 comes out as 0.02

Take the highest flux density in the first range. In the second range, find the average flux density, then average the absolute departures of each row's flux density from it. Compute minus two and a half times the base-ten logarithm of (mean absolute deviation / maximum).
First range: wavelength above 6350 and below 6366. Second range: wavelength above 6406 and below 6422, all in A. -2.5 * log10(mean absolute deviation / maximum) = 4.28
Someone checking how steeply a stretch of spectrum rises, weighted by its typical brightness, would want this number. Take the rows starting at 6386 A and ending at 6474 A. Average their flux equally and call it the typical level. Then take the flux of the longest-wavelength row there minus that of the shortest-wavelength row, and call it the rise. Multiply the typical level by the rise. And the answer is -6.8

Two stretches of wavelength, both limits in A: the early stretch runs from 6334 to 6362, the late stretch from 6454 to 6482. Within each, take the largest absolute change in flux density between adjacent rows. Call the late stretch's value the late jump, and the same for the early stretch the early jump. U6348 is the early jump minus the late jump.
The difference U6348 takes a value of -1.5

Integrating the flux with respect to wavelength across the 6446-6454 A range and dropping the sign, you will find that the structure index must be 106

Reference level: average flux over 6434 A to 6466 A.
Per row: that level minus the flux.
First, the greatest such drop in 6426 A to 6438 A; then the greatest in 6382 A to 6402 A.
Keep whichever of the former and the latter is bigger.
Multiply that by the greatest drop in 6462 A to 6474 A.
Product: 0.64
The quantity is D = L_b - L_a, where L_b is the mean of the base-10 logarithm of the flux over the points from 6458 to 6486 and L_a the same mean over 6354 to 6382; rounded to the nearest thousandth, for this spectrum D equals -0.005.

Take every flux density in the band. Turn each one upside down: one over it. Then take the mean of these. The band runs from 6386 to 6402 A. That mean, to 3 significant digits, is 0.0768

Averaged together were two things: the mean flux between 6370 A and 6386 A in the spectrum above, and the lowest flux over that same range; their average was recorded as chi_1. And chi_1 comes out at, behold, 13.2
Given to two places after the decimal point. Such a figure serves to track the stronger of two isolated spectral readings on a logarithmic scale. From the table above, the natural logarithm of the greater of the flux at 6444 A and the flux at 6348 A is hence 2.59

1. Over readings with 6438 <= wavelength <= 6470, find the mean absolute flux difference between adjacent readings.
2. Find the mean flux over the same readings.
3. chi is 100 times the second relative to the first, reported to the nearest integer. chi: 1306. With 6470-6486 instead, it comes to 4282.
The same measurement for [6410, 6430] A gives 5152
